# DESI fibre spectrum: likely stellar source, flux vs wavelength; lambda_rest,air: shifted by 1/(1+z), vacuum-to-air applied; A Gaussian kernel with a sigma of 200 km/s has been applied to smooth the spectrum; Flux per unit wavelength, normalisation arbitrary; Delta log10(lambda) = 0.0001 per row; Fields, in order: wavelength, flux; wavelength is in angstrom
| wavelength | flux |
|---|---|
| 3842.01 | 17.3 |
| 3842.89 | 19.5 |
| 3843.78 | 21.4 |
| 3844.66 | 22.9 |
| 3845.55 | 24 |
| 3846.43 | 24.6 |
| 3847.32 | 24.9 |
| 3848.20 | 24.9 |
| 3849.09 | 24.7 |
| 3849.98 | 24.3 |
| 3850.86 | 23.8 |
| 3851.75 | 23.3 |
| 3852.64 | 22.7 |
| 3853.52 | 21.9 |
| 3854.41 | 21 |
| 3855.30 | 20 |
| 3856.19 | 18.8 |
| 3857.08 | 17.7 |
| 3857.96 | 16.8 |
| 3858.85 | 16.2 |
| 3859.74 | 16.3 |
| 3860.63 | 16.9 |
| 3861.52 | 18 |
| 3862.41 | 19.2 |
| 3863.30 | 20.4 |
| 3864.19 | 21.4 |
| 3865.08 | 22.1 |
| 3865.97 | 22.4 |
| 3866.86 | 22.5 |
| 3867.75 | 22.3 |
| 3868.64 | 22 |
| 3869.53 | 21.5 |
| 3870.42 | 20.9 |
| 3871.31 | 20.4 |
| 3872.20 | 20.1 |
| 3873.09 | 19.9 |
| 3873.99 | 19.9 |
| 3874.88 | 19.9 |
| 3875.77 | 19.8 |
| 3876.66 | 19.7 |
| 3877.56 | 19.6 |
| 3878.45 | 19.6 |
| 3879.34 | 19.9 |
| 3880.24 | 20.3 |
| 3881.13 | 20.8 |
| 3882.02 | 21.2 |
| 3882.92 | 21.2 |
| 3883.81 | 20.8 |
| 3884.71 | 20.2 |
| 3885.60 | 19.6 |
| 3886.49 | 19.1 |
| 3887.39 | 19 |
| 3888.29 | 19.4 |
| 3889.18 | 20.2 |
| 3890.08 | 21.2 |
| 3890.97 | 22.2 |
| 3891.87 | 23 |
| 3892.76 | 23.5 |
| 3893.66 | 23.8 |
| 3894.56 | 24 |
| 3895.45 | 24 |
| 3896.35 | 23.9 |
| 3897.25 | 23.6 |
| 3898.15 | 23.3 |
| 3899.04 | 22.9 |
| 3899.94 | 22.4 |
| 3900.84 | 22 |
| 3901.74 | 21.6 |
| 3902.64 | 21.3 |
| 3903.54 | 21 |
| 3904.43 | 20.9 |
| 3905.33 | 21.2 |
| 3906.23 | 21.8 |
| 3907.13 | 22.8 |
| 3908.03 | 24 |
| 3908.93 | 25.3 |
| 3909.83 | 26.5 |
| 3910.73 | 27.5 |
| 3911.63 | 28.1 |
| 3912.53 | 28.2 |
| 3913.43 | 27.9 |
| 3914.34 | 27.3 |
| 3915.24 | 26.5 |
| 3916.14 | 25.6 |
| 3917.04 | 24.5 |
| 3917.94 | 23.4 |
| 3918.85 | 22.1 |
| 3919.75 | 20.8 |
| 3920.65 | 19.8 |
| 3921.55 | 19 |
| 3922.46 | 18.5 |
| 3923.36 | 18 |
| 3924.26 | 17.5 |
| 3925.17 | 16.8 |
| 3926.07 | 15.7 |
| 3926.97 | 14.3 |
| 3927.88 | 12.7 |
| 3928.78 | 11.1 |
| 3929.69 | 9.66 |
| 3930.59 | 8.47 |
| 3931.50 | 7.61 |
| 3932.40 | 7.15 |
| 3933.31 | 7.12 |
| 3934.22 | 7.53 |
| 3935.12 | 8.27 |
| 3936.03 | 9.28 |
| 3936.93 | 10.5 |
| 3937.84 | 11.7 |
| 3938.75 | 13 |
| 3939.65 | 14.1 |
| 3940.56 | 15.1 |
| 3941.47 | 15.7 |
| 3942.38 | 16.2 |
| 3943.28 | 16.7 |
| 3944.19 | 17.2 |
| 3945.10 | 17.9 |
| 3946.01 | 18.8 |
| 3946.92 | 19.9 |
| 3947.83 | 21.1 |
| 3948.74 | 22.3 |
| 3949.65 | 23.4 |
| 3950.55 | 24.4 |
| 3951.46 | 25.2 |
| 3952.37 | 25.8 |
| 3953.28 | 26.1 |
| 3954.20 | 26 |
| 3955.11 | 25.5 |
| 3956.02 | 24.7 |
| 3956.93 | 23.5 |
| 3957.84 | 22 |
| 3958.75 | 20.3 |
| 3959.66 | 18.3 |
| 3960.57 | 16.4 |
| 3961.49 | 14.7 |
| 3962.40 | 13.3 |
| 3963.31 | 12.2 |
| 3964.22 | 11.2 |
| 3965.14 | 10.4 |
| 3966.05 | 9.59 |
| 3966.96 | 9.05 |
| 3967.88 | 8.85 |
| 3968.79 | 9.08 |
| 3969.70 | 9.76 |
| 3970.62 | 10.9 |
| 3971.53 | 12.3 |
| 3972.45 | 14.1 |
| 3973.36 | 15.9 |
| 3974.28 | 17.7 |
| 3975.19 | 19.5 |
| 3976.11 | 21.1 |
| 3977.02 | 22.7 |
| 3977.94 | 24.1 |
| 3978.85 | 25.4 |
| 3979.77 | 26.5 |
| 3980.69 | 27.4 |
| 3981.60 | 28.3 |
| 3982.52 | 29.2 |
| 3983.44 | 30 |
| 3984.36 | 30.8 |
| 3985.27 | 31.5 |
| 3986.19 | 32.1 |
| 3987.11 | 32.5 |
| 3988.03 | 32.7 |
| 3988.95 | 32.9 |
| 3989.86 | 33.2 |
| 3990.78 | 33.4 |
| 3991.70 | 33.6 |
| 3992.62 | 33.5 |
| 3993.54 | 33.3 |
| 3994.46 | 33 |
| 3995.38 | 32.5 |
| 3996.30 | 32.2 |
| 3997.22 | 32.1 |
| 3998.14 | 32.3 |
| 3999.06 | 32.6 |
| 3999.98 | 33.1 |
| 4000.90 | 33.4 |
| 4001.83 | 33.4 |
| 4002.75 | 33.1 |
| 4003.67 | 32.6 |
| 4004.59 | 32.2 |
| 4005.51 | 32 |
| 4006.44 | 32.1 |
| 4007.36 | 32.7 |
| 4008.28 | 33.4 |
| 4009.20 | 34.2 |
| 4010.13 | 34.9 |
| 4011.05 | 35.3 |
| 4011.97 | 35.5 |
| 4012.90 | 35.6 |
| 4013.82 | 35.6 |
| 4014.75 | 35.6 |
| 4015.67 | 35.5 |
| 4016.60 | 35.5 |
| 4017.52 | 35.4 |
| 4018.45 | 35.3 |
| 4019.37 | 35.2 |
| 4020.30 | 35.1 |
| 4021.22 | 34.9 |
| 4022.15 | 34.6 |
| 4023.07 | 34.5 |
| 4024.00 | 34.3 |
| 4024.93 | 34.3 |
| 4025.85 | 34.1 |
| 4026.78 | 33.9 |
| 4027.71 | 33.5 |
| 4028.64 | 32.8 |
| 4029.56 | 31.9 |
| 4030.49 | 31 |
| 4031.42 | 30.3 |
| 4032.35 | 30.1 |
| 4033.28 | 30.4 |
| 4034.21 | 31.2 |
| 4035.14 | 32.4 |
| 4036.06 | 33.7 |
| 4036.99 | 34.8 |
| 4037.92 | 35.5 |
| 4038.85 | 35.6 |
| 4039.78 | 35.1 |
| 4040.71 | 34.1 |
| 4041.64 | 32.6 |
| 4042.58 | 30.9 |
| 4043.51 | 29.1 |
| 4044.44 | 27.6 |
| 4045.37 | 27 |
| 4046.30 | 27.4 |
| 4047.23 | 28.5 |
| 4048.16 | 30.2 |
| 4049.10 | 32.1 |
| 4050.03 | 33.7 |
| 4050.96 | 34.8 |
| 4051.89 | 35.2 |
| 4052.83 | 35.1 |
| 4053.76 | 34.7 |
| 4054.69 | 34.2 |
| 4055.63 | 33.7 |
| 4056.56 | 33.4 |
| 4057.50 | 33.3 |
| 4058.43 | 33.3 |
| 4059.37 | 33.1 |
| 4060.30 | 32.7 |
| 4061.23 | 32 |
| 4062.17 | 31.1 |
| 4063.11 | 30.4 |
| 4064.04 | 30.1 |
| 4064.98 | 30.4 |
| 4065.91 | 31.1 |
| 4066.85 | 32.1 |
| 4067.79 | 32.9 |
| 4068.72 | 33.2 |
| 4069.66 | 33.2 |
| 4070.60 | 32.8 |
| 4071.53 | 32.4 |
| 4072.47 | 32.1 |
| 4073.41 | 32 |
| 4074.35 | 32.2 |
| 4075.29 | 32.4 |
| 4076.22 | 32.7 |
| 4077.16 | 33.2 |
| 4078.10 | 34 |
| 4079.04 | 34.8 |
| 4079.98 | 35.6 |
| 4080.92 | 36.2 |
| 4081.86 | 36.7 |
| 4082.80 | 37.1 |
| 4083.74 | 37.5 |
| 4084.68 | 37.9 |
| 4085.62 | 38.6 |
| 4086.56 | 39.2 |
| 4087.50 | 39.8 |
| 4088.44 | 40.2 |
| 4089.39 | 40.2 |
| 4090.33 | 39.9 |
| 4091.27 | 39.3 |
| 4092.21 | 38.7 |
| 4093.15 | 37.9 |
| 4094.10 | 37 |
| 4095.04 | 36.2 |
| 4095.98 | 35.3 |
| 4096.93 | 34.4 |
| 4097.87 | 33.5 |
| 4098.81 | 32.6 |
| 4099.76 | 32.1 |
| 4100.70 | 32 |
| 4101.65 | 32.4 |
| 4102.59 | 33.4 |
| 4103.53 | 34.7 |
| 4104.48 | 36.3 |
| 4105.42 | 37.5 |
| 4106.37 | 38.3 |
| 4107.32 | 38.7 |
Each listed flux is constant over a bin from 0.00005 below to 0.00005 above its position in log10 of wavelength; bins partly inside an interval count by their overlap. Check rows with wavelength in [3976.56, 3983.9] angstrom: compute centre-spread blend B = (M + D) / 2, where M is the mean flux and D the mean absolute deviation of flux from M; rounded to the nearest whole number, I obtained 14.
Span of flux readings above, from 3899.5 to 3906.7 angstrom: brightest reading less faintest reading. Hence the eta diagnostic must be 1.5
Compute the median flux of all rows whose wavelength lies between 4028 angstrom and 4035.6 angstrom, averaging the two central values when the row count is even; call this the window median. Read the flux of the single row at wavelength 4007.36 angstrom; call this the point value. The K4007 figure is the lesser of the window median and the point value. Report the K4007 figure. 31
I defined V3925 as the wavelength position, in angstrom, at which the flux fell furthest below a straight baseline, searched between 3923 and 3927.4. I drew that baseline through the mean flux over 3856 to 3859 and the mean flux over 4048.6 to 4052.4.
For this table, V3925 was 3926.97 angstrom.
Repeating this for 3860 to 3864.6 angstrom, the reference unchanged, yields 3860.63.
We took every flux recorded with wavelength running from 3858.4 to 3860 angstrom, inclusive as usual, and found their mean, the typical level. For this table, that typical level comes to 16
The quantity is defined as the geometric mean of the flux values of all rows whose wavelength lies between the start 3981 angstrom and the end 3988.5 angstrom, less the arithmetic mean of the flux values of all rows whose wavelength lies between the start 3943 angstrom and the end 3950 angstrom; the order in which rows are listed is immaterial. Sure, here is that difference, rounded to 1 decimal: 11.2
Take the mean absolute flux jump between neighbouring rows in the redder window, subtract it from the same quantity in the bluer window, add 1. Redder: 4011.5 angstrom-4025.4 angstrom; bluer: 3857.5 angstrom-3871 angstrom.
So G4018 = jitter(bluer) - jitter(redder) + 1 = 1.51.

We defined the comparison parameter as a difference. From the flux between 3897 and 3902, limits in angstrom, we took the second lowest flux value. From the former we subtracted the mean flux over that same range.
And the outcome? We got -0.63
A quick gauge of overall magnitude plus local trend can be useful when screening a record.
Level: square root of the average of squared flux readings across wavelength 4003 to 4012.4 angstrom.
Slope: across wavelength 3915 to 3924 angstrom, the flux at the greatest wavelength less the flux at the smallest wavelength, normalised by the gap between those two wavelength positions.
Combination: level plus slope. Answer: 32.5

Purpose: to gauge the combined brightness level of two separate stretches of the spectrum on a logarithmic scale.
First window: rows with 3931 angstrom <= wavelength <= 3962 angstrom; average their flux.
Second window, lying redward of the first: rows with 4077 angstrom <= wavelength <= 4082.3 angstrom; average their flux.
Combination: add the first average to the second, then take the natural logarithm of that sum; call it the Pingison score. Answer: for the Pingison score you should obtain 3.96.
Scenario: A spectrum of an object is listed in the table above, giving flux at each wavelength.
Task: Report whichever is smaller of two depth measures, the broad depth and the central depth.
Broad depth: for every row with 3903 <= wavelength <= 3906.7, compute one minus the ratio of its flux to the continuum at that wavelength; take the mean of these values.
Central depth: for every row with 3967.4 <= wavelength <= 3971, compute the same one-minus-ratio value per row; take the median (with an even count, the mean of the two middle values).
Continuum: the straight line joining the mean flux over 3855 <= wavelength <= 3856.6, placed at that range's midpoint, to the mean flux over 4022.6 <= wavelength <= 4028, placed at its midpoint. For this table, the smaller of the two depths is 0.10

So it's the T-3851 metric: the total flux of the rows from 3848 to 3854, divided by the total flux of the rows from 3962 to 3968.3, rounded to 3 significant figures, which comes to 2.22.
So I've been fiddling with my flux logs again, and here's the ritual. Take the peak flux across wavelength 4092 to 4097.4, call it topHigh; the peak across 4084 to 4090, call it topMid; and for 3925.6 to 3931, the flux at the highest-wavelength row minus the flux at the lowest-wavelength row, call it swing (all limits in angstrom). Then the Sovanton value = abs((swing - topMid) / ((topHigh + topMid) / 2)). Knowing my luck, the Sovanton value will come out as 1.2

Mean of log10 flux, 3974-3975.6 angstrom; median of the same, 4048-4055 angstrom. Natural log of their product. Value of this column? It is 0.67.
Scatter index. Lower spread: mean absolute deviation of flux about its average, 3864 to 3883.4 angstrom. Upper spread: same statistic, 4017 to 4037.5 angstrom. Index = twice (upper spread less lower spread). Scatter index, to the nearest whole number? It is 1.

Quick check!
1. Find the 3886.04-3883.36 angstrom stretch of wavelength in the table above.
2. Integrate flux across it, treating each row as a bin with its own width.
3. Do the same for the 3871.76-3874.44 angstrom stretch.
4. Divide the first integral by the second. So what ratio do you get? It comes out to 1.01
